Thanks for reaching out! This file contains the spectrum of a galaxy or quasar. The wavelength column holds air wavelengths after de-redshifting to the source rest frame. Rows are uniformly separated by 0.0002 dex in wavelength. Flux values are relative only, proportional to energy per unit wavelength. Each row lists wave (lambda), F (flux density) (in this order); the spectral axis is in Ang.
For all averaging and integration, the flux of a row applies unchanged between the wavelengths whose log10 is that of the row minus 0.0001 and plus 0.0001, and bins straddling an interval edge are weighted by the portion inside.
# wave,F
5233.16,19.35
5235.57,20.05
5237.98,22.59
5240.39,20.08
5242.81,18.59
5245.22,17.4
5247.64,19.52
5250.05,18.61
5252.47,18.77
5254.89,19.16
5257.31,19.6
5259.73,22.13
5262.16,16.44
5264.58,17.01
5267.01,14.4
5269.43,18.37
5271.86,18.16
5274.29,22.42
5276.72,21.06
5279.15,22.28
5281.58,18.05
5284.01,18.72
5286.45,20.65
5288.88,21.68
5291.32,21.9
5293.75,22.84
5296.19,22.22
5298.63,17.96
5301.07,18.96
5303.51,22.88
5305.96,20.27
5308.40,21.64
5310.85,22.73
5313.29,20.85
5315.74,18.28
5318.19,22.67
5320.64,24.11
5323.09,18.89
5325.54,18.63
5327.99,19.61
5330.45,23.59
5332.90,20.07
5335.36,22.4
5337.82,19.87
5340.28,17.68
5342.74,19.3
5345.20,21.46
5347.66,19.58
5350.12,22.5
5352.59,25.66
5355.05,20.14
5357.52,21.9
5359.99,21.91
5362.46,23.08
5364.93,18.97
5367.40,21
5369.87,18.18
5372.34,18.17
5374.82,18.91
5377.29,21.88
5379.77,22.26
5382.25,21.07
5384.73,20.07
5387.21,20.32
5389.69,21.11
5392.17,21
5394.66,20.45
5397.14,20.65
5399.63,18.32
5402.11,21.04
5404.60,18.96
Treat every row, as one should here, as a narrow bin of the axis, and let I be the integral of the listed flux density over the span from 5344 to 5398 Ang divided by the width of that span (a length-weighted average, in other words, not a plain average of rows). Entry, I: 20.9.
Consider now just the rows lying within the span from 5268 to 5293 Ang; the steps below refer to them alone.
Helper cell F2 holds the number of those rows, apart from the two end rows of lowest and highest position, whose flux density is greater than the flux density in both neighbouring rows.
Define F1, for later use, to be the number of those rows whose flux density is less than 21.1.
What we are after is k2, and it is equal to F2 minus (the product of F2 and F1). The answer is -10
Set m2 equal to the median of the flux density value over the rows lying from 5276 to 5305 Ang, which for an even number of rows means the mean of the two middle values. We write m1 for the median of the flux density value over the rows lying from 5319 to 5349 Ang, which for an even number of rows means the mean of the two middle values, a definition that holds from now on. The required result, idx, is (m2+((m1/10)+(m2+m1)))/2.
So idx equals 32.2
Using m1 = 19.7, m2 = 21.4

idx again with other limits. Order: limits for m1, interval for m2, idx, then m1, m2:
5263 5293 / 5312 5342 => 30.8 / 19.7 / 20.0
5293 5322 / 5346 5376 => 32.6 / 21.9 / 20.6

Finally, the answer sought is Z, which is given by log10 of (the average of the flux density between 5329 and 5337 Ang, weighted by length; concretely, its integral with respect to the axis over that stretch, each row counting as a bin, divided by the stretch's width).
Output 1.34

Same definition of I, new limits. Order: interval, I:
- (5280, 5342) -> 20.7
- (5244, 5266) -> 18.7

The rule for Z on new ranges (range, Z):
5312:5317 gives 1.29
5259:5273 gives 1.25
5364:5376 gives 1.28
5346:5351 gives 1.32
